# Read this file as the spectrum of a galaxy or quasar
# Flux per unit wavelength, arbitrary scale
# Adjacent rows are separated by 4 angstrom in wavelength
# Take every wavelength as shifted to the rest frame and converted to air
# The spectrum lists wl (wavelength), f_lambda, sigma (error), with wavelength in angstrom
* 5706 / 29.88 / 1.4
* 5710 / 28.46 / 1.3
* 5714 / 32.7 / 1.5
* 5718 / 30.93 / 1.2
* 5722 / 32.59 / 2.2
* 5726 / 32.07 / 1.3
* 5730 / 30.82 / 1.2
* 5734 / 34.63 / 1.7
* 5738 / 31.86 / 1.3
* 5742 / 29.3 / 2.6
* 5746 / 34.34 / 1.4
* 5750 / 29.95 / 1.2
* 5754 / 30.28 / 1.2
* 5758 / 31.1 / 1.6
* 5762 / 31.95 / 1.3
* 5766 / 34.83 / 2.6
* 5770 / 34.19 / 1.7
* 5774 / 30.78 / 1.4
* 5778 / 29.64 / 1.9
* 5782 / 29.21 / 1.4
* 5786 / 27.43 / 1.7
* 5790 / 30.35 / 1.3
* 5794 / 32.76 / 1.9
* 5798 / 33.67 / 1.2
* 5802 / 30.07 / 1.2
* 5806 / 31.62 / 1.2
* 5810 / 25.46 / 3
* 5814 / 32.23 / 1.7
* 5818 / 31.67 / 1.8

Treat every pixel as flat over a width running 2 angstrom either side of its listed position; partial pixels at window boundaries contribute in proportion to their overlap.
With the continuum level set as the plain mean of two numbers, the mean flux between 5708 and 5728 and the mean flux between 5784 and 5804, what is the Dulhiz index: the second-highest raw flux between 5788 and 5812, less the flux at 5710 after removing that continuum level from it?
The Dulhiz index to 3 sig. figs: 35.4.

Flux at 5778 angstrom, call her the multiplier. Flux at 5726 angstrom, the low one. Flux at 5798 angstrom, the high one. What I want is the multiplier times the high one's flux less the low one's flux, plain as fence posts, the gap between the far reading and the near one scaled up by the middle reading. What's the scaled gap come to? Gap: 47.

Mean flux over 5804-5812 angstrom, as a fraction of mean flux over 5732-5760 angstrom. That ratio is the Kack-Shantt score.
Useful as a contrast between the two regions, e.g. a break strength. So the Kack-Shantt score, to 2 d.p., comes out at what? 0.90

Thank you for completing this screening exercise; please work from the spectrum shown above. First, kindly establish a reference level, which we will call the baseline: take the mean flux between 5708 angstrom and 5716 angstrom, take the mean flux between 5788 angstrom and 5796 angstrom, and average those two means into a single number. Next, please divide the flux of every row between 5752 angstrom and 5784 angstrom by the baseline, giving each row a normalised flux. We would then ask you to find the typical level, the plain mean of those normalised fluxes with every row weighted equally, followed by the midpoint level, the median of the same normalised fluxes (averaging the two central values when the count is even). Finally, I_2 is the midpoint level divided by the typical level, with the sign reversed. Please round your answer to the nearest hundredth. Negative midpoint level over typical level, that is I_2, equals -0.98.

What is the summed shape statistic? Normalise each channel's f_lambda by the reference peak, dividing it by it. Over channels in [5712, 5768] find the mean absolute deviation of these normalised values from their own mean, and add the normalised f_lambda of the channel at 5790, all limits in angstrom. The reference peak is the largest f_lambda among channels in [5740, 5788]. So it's 0.91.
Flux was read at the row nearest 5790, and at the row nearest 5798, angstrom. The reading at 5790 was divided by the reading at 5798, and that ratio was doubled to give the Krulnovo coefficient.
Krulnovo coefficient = 1.80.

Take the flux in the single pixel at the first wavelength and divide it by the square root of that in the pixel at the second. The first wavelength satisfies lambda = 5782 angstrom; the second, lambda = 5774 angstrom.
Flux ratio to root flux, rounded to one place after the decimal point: 5.3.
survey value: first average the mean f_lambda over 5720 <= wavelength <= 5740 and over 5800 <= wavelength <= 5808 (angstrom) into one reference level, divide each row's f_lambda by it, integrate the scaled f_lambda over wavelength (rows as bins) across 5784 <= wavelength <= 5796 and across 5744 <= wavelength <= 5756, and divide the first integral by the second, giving 0.96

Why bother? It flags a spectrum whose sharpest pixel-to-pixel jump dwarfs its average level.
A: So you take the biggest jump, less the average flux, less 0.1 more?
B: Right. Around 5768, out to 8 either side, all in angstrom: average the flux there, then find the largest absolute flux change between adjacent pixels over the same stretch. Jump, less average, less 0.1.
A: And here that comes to -29.6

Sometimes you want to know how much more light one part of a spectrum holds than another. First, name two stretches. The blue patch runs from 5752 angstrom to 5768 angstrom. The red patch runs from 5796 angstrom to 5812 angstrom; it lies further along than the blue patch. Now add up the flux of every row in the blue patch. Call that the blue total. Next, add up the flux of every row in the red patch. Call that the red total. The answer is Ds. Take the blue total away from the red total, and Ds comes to -7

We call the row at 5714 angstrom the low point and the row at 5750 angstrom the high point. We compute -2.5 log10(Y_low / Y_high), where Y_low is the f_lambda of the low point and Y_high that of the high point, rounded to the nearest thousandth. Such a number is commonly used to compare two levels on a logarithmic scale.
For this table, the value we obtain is -0.095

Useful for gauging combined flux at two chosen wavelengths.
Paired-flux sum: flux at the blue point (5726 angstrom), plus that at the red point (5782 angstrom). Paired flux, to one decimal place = 61.3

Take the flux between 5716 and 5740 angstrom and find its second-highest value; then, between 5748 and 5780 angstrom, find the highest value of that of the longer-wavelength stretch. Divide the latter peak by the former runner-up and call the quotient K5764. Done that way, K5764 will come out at 1.069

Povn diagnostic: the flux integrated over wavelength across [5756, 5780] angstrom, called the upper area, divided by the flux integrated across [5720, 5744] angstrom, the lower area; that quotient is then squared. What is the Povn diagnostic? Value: 1.01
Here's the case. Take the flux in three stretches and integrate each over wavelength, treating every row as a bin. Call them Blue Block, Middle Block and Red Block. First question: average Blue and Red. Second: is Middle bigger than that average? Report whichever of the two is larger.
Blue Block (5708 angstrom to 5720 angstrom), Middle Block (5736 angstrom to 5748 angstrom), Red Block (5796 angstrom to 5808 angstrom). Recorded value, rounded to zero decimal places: 382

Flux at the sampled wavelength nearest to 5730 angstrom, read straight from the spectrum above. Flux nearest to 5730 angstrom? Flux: 30.82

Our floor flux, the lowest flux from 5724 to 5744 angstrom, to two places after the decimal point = 29.30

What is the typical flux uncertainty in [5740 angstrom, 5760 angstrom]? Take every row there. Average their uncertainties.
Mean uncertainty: 1.60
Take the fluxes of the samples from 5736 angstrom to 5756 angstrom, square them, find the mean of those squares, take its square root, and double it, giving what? 62.4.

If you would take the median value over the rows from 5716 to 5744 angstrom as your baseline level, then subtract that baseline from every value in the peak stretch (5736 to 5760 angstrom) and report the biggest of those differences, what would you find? 2.5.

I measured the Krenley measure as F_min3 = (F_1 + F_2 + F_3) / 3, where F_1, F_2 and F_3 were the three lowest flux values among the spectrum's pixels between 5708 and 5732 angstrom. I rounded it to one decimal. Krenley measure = 30.1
